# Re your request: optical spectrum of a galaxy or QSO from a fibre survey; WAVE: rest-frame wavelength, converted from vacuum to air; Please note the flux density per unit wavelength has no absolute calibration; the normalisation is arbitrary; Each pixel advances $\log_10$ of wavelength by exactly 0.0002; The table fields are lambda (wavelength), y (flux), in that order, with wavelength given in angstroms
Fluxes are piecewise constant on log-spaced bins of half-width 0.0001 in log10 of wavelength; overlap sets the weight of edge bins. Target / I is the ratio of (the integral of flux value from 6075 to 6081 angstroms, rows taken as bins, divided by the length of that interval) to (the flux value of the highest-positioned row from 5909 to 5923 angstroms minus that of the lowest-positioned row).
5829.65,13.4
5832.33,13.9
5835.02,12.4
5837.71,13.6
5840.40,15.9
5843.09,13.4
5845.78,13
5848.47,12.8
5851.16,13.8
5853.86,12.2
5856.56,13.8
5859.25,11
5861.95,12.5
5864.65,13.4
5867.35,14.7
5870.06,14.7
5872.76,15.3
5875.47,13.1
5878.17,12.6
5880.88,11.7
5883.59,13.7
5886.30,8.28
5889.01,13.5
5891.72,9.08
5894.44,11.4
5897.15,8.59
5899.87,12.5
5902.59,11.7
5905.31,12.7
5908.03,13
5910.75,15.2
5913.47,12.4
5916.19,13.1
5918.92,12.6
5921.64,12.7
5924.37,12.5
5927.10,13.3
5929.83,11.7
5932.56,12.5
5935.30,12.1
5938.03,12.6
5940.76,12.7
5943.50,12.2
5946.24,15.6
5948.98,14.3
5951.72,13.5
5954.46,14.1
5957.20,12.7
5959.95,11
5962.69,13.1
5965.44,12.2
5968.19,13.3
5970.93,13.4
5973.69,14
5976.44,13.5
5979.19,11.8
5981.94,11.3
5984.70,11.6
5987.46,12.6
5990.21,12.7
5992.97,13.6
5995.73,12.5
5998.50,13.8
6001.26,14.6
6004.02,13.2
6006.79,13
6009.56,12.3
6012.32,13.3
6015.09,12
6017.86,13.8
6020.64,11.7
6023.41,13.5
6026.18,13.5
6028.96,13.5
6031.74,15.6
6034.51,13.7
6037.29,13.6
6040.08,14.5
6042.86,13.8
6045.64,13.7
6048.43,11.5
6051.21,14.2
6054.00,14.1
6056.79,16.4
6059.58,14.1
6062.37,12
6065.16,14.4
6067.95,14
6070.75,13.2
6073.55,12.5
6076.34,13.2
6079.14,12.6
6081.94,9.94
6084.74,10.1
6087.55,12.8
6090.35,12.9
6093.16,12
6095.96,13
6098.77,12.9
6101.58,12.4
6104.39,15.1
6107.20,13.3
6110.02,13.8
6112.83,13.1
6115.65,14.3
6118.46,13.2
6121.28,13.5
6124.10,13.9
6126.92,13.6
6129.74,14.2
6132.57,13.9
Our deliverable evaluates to -5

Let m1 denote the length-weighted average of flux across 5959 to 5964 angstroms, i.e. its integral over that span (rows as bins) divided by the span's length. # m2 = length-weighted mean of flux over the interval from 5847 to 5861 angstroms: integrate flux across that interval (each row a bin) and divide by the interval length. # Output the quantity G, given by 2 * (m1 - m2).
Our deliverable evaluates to -1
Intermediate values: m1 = 12.1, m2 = 12.7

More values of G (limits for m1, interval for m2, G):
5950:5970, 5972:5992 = 1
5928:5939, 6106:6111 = -3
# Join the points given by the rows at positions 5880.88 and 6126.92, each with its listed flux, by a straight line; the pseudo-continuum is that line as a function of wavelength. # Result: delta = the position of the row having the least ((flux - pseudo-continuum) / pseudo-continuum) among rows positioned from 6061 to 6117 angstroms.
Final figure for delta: 6081.94 angstroms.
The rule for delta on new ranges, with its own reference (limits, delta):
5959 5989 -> 5959.95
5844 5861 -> 5859.25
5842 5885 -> 5859.25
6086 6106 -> 6093.16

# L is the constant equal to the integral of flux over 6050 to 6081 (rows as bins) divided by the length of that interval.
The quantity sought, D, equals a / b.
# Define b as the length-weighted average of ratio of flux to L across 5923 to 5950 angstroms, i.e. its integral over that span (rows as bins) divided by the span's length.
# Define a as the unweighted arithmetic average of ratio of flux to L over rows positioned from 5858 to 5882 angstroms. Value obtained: 1.02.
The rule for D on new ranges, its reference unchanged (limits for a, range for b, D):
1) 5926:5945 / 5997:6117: 0.94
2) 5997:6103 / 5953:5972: 1.03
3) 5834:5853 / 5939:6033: 1.04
